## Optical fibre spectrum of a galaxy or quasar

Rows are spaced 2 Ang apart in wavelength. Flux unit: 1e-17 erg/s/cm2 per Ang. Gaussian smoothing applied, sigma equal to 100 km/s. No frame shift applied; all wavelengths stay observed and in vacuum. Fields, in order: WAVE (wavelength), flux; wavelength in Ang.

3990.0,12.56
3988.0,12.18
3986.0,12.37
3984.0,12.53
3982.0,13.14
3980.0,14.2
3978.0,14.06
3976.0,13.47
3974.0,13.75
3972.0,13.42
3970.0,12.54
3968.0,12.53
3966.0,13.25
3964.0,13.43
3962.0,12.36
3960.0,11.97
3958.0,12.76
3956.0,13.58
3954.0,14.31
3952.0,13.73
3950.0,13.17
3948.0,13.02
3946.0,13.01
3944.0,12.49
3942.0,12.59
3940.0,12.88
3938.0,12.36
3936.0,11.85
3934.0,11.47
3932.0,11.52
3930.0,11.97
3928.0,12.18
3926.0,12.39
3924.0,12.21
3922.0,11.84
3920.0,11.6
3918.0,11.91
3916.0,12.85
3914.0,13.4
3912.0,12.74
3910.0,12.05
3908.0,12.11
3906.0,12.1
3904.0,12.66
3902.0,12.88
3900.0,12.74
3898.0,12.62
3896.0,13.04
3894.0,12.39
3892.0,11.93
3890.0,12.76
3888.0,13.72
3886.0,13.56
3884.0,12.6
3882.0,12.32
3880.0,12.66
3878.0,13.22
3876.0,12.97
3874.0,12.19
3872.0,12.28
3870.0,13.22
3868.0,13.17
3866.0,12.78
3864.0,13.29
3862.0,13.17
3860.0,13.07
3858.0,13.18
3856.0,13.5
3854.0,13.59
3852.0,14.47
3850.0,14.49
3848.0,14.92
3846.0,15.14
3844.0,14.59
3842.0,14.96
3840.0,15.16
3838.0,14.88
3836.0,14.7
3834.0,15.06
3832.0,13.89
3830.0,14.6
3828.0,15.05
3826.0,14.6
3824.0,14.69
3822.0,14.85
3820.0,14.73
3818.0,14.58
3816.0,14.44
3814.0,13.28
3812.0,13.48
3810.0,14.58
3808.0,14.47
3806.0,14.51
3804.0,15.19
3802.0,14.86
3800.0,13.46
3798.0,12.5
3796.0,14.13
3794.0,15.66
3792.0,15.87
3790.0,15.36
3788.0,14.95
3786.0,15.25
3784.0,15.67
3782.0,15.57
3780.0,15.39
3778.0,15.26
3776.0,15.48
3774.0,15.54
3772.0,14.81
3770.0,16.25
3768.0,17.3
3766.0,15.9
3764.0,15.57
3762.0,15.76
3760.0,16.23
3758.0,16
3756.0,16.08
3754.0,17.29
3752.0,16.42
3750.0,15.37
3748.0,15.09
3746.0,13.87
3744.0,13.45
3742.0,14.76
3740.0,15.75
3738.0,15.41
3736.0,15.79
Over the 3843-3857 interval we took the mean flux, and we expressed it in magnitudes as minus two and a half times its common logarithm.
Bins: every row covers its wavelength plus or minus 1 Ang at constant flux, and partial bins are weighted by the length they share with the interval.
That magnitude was -2.89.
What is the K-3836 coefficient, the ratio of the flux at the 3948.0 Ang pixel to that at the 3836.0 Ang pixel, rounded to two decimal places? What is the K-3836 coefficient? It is 0.89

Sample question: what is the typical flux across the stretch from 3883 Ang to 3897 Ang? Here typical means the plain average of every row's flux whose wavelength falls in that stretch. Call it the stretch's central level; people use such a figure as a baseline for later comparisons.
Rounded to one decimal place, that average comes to 12.9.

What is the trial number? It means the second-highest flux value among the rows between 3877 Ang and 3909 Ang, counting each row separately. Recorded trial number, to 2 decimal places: 13.56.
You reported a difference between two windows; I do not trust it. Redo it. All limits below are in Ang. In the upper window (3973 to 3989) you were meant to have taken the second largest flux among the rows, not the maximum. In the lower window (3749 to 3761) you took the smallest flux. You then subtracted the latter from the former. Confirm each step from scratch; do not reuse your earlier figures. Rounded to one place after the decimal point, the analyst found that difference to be -1.3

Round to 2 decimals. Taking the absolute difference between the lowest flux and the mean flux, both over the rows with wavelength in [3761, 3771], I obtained 0.59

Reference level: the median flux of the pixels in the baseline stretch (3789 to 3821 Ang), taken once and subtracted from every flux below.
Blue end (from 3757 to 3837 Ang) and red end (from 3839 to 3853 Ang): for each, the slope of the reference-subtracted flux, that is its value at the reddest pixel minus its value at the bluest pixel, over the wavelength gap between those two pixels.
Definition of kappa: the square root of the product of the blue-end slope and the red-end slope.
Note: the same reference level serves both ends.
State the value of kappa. 0.031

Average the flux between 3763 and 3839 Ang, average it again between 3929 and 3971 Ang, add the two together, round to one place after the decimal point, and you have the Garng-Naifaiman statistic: 27.6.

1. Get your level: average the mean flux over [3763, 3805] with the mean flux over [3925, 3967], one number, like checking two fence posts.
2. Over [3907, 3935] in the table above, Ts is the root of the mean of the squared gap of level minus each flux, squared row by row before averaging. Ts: 1.9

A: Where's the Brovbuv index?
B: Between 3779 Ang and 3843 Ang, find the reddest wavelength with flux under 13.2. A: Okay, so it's 3798.0 Ang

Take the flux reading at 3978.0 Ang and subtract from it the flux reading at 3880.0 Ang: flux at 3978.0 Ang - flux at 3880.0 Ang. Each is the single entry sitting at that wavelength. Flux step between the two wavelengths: 1.4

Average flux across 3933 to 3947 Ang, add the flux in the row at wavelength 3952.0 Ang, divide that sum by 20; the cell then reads 1.31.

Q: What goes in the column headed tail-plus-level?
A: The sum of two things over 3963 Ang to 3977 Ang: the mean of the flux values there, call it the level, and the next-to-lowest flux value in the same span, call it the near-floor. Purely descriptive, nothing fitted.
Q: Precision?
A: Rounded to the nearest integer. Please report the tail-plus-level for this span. 26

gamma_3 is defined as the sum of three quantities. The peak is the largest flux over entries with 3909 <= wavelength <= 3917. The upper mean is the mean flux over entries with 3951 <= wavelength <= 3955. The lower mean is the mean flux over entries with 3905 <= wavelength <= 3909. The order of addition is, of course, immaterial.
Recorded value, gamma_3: 39.5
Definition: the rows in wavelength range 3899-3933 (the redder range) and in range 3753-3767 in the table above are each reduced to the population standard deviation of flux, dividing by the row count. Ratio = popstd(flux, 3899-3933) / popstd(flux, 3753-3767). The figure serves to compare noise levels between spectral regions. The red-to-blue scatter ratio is 0.95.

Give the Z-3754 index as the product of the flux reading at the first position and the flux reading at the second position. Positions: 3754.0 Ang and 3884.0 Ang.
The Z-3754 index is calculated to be 218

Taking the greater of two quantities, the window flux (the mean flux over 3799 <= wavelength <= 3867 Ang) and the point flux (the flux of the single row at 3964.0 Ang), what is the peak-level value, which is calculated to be 14.3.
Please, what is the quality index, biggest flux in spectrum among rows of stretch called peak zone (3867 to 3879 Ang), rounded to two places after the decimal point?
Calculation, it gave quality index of 13.22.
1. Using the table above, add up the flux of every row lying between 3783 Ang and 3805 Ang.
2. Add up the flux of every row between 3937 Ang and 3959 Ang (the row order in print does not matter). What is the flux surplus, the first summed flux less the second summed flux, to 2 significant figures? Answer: 19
